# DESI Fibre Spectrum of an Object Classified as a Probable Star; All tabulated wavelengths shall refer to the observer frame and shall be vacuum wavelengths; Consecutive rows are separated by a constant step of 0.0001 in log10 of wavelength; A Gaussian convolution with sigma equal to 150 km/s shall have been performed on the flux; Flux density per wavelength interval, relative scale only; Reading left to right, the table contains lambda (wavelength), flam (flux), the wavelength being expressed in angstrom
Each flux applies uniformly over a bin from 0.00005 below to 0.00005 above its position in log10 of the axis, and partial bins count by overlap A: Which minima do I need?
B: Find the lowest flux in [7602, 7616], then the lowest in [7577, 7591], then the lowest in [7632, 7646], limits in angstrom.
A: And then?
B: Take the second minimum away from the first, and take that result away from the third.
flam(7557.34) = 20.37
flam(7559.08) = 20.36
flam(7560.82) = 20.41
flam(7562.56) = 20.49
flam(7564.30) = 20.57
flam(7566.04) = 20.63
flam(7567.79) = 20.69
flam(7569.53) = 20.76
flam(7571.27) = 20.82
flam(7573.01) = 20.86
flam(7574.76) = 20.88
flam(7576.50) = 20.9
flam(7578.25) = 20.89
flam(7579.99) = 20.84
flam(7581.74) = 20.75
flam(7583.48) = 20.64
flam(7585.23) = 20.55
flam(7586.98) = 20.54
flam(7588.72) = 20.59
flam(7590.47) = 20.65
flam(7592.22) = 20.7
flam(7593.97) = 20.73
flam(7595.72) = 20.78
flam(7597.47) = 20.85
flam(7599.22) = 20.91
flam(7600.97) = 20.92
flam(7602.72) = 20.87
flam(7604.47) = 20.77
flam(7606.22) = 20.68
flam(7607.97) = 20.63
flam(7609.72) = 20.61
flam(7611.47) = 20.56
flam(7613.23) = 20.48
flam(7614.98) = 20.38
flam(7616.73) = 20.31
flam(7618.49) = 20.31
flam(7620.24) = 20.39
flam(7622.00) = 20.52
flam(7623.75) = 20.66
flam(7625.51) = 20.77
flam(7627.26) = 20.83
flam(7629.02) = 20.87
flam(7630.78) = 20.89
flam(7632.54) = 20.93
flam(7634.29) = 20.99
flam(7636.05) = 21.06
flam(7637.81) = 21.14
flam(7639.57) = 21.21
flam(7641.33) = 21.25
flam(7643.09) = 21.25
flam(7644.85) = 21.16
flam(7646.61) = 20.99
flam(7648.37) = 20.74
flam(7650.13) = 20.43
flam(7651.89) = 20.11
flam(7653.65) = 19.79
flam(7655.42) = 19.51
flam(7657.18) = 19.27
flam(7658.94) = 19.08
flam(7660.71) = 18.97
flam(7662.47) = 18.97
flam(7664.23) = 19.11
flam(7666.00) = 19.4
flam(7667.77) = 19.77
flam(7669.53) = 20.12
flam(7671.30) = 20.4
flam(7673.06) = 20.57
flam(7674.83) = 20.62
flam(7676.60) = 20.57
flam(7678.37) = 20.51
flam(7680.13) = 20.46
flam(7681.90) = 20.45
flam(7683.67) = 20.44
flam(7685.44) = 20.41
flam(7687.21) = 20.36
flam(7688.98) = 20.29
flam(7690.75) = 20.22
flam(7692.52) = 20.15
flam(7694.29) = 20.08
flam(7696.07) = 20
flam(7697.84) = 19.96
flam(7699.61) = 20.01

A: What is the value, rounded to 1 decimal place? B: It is 21.1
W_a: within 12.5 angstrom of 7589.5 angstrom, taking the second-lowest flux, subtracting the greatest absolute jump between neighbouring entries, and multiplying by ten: 204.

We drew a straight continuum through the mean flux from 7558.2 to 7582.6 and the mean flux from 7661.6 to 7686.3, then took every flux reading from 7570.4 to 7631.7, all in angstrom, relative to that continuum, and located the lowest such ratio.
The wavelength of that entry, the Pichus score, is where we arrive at 7616.73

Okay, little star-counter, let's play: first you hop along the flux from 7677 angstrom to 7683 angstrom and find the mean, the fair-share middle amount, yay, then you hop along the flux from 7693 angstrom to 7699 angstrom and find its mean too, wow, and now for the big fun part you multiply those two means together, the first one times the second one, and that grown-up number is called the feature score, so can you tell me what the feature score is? 410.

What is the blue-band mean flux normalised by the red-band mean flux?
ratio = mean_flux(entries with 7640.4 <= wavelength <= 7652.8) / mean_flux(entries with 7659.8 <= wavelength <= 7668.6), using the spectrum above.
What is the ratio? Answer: 1.08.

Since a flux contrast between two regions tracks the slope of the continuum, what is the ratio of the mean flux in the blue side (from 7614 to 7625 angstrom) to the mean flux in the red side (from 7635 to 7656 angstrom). 0.99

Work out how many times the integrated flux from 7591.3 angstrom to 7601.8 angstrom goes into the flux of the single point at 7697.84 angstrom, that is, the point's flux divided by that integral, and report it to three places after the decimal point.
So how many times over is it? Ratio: 0.091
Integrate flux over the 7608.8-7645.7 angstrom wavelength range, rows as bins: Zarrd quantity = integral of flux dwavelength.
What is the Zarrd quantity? 767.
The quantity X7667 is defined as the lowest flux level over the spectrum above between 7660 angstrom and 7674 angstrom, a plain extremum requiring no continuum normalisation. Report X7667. 18.97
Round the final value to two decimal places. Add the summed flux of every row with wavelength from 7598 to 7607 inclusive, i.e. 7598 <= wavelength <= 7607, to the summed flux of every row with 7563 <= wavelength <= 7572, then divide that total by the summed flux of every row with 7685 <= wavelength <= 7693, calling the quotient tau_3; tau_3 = 2.05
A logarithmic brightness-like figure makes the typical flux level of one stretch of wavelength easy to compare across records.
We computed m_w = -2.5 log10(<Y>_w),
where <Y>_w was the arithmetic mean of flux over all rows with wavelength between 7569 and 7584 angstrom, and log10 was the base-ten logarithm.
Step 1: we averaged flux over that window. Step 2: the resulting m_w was -3.30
